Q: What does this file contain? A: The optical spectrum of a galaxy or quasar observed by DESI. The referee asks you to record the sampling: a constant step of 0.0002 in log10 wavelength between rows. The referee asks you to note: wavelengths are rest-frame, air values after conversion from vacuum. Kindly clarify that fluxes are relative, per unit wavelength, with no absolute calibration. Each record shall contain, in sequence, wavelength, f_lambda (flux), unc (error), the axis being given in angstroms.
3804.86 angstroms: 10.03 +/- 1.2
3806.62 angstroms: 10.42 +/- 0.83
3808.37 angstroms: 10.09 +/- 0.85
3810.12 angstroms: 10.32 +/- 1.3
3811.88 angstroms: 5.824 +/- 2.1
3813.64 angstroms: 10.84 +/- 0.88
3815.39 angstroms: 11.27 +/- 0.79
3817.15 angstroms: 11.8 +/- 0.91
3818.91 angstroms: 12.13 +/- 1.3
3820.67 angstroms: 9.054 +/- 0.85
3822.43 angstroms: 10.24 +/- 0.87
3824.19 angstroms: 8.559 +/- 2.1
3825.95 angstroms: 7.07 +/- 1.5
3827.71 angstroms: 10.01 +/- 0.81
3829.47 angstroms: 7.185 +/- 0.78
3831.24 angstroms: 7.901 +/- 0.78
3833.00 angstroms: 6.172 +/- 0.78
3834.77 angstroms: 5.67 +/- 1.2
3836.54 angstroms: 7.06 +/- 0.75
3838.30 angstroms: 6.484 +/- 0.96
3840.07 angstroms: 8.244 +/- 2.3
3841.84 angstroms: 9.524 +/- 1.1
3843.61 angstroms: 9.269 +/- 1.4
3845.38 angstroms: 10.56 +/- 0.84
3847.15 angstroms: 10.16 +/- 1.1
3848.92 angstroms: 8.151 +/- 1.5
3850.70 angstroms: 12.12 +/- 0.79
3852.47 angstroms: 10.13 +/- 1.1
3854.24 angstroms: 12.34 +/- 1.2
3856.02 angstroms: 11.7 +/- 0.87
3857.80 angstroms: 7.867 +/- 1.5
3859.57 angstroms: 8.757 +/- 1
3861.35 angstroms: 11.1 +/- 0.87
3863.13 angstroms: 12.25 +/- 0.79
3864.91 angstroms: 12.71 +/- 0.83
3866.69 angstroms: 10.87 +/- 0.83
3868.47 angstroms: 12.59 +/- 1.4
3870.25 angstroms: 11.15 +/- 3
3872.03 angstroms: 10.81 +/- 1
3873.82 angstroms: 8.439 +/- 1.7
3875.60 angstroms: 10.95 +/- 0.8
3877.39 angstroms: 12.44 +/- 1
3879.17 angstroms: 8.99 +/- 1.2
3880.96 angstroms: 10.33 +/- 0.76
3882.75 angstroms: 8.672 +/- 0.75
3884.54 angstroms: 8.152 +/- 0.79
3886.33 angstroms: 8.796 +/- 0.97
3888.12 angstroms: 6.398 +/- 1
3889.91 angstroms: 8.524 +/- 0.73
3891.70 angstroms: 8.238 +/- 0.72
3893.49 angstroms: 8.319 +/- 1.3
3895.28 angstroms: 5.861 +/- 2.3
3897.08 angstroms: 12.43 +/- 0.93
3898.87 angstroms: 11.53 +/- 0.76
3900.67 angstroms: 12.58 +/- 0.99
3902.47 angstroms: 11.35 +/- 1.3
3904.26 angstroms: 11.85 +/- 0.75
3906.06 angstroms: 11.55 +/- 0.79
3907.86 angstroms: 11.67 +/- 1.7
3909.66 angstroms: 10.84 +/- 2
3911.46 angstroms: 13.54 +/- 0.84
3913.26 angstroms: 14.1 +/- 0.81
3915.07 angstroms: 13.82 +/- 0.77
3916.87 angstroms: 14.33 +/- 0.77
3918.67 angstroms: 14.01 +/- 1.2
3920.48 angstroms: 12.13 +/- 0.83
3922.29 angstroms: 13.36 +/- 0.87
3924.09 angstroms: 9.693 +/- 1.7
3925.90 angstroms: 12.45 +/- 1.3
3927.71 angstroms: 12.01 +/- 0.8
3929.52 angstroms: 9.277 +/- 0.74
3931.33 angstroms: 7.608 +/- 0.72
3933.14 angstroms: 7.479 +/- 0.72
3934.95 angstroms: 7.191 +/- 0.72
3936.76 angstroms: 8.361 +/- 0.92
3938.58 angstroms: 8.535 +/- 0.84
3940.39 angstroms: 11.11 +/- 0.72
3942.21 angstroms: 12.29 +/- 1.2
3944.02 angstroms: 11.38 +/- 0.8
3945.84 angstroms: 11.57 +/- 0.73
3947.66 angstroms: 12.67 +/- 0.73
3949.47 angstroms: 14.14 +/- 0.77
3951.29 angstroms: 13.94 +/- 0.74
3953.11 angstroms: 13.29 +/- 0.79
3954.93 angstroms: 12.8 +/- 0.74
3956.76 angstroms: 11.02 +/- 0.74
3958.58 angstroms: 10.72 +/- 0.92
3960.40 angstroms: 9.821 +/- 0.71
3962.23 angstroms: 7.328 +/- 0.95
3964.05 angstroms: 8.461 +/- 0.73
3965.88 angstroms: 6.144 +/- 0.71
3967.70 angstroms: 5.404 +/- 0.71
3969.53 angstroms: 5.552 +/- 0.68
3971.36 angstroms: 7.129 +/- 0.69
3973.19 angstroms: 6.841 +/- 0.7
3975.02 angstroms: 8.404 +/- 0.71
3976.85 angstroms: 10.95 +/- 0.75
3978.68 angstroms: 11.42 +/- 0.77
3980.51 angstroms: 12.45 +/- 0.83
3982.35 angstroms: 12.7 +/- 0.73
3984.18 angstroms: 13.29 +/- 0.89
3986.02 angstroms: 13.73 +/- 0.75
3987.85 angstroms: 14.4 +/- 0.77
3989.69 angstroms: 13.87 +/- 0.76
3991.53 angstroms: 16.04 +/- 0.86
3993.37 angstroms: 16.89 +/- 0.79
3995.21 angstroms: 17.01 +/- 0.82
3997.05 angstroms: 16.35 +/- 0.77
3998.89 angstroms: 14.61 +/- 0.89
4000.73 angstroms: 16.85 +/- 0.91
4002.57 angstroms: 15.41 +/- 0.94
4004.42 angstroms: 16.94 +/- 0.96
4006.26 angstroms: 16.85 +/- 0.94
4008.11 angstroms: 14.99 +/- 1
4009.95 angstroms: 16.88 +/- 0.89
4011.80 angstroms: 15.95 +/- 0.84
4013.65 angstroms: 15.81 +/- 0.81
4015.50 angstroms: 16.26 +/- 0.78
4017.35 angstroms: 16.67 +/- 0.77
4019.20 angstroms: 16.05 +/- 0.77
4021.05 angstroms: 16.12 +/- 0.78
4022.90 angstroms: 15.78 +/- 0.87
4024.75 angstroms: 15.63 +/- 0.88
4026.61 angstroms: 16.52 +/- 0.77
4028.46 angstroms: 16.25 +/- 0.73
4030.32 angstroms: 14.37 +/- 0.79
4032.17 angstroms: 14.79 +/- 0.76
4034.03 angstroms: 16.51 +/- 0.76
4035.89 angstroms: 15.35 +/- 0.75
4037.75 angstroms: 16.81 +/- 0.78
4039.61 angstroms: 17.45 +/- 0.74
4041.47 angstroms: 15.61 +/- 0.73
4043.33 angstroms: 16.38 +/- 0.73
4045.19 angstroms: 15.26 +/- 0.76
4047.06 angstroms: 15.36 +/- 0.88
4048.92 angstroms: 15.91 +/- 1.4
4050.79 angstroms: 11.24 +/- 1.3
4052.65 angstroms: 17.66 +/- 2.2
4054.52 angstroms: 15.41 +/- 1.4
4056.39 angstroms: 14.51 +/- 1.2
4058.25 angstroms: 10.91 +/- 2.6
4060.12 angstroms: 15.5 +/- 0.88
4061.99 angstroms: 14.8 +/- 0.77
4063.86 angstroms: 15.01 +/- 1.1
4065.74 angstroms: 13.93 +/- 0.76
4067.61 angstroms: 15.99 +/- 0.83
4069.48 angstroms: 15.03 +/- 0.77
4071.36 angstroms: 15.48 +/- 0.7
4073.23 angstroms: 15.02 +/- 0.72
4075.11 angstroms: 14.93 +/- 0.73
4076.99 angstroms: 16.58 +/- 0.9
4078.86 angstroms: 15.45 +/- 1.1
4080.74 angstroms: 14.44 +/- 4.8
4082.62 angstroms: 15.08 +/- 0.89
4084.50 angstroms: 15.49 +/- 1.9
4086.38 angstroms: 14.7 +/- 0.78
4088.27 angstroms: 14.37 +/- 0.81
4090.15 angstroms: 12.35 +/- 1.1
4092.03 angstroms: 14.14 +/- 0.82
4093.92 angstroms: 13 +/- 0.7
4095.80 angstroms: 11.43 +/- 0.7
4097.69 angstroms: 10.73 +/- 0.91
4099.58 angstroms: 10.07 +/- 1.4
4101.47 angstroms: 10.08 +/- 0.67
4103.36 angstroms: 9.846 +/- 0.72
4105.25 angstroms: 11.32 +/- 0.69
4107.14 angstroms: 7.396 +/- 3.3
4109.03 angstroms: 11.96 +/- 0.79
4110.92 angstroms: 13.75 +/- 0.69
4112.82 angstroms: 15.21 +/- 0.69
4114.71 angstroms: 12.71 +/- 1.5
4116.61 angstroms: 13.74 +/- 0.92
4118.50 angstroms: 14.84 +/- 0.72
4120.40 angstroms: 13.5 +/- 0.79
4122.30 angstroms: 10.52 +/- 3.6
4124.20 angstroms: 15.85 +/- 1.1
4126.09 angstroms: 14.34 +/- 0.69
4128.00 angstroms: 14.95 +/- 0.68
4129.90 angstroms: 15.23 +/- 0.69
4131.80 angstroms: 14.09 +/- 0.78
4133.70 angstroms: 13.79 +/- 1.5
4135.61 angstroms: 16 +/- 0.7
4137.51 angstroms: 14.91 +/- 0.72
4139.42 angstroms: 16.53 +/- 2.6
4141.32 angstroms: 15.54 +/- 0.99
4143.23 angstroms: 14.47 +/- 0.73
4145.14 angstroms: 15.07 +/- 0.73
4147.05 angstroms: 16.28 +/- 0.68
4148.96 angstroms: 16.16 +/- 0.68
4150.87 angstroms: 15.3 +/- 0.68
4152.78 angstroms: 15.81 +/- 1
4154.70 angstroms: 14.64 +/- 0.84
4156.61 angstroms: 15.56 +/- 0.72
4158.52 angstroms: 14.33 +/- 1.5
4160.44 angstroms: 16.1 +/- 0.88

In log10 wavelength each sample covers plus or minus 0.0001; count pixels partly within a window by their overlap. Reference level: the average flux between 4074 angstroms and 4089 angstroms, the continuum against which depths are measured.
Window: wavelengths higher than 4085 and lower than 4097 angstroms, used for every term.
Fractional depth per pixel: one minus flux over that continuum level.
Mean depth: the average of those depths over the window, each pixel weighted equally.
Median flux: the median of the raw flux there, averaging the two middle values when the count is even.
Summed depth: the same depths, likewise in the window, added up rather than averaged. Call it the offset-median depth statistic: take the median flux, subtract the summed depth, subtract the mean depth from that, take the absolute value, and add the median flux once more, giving 26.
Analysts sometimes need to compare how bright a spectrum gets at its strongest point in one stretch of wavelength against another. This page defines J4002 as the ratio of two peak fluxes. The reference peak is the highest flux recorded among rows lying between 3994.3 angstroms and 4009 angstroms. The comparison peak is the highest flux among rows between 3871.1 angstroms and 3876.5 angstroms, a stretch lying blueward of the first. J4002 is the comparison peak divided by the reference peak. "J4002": 0.64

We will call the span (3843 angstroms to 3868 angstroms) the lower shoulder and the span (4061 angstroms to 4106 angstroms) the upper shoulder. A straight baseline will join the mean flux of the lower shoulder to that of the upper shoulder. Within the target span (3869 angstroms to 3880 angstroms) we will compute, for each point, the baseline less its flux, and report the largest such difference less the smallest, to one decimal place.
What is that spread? 4.0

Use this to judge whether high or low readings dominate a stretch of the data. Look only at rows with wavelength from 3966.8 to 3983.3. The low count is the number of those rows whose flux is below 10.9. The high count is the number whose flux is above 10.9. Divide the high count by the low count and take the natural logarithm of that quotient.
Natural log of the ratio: -0.2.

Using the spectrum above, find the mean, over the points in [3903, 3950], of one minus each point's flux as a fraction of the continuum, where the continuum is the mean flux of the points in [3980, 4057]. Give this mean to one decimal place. 0.3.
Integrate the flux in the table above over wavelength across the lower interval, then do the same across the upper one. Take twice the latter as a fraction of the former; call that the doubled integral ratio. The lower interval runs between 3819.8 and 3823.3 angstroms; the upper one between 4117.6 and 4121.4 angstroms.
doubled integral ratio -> 3.2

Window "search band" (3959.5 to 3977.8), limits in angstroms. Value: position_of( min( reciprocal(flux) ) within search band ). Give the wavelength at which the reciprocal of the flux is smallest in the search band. 3976.85 angstroms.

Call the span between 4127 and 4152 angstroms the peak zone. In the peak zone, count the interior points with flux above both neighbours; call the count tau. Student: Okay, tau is 4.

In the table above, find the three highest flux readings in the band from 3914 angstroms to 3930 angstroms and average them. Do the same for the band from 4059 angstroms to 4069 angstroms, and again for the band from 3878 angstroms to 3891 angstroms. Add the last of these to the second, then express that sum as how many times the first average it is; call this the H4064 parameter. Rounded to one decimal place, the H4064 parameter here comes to 1.8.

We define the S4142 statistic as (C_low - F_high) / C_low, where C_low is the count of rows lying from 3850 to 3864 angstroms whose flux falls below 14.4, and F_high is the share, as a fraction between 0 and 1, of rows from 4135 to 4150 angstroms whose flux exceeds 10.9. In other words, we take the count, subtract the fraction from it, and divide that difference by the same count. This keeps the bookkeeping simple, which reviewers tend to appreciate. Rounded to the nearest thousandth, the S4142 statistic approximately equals 0.875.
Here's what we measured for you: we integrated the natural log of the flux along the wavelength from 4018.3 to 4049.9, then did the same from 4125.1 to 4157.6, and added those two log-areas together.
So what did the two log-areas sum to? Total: 176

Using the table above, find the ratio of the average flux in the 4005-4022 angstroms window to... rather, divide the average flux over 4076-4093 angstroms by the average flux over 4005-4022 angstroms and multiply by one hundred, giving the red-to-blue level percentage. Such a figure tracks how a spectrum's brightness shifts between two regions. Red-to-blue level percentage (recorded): 91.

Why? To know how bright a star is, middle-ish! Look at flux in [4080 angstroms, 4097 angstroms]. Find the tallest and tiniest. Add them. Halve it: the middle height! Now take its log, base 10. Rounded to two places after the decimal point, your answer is 1.13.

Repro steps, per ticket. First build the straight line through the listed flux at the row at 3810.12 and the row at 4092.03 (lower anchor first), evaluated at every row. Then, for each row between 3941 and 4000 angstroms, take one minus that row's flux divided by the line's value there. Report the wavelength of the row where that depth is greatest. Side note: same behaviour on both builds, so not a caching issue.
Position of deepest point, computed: 3967.70 angstroms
